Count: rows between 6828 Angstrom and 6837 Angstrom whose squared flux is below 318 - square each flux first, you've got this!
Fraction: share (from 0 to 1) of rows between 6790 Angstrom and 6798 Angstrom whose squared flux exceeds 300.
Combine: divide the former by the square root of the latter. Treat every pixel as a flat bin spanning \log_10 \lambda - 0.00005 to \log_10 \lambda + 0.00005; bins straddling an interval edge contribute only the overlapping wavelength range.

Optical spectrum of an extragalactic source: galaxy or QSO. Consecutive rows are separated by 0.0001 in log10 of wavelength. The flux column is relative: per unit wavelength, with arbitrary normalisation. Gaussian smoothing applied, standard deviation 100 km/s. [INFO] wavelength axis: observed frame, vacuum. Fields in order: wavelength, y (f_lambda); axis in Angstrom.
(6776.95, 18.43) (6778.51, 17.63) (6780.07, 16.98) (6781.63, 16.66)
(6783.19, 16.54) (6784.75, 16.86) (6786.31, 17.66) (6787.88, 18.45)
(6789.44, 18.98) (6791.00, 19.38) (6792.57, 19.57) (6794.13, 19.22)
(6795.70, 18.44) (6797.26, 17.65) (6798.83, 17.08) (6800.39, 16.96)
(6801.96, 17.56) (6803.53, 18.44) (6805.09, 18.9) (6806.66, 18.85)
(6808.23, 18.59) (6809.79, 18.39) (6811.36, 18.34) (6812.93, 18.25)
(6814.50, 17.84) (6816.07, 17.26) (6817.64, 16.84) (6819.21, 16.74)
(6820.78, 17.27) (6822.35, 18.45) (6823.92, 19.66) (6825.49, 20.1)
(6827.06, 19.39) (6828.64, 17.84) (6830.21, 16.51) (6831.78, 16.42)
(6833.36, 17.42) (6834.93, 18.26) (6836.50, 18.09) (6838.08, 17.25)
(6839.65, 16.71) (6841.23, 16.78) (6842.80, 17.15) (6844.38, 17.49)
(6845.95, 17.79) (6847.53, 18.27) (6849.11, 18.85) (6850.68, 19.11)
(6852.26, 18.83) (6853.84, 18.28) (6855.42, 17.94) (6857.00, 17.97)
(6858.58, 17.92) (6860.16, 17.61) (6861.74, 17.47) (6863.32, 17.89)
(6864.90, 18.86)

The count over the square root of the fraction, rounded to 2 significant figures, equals 3.0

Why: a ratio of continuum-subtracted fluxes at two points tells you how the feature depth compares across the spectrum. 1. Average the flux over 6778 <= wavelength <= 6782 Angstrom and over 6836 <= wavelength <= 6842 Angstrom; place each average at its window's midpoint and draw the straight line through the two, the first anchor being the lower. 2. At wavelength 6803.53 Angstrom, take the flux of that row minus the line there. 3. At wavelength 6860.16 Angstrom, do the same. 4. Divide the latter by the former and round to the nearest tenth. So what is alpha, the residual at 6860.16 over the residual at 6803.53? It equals 0.3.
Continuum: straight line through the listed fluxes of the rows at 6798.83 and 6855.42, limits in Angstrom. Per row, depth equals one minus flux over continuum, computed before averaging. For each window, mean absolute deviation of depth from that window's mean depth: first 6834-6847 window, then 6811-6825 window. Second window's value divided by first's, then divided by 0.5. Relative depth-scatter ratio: 3.2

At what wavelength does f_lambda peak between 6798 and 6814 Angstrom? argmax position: 6805.09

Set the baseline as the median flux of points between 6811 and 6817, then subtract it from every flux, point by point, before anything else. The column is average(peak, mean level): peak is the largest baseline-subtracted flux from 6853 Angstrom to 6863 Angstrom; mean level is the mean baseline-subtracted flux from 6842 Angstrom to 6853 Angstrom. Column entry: 0.20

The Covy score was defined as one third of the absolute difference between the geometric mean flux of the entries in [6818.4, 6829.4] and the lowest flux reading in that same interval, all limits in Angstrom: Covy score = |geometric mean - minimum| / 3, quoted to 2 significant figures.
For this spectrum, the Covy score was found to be 0.57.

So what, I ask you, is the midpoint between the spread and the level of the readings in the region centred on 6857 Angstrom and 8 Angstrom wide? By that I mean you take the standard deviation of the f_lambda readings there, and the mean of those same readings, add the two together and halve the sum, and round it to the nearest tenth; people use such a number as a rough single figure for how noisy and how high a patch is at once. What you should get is 9.1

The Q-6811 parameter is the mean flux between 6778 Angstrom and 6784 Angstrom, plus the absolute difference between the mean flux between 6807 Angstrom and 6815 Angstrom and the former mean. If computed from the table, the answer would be 18.3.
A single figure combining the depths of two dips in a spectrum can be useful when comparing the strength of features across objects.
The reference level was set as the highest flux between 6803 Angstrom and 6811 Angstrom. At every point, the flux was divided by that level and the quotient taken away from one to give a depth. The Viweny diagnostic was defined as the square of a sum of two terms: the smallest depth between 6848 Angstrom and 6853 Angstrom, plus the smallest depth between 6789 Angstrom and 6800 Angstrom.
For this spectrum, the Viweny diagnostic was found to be 0.0022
